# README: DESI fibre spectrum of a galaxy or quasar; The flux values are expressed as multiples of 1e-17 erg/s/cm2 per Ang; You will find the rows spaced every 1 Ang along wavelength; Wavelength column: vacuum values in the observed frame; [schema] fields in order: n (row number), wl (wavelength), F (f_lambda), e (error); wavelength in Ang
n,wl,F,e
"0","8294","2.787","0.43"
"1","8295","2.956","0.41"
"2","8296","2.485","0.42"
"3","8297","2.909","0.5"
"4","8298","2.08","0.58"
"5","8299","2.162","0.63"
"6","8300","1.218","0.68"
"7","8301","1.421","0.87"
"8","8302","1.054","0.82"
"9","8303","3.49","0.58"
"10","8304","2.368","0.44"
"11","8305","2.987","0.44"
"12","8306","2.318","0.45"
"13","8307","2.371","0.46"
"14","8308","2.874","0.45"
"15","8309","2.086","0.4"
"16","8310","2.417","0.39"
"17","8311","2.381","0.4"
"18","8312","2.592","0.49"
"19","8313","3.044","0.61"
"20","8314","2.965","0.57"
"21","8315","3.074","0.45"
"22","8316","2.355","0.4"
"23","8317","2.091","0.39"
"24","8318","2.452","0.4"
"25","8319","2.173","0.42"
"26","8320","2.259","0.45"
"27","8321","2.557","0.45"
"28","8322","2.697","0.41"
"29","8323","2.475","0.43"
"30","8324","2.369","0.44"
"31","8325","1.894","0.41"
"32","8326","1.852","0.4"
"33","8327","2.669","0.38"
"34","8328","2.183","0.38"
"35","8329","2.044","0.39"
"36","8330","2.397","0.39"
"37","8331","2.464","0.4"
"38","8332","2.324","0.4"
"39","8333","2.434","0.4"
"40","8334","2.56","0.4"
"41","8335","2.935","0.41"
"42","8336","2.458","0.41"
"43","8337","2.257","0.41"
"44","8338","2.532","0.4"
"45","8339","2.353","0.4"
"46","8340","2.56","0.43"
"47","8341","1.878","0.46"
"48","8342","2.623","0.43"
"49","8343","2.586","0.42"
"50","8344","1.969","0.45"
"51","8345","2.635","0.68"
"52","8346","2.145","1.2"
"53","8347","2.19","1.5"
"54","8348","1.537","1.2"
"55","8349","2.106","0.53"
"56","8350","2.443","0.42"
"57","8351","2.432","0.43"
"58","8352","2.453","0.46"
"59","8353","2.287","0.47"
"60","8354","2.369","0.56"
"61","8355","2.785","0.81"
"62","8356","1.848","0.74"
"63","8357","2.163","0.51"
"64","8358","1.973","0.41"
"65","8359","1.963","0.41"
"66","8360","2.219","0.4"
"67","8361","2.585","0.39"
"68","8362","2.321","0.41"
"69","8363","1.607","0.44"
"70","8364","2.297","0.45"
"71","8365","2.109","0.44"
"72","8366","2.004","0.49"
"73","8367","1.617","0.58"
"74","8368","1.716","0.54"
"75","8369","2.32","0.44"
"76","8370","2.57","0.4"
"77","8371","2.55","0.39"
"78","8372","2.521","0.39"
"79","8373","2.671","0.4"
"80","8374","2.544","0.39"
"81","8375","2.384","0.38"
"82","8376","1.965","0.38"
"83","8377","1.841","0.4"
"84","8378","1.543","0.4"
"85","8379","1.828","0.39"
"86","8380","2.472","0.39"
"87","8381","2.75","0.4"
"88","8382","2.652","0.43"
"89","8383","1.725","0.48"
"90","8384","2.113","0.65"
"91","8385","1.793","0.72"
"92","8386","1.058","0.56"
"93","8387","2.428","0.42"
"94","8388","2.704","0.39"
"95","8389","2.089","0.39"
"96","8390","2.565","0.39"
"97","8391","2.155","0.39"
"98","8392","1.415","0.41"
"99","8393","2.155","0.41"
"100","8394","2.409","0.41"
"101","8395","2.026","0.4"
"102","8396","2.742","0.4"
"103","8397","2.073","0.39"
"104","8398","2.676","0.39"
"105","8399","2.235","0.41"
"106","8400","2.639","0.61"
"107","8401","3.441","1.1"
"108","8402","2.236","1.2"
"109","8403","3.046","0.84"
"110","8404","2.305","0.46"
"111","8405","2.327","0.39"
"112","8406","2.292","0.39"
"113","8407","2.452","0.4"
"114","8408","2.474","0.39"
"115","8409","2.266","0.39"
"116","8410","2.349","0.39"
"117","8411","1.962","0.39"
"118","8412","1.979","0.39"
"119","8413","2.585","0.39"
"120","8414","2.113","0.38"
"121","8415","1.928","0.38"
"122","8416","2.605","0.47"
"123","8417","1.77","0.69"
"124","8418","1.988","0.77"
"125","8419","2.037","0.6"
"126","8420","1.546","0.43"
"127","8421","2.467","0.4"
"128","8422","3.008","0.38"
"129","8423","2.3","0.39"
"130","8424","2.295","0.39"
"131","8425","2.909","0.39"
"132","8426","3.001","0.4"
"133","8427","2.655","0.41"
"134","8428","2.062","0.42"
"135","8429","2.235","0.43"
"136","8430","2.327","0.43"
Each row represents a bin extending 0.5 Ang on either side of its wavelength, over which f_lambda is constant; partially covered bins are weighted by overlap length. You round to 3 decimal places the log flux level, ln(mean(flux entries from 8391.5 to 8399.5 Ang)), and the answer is 0.796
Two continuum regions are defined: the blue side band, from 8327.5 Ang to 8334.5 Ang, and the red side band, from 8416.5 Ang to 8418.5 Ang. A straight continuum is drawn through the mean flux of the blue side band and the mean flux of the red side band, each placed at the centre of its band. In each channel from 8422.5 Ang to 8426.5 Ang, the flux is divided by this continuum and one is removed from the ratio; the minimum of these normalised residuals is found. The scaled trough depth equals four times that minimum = 1.0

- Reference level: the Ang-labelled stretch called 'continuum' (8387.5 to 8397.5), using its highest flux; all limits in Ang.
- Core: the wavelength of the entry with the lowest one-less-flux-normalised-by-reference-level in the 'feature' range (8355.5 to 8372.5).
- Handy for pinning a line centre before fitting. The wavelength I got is 8361 Ang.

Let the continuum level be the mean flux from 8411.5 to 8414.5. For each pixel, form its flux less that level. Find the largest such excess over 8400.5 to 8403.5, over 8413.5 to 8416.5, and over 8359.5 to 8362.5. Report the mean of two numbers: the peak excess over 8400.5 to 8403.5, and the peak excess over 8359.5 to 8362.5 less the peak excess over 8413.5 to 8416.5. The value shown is 0.6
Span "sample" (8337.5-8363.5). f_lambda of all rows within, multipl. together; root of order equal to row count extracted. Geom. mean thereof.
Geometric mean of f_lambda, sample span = 2.23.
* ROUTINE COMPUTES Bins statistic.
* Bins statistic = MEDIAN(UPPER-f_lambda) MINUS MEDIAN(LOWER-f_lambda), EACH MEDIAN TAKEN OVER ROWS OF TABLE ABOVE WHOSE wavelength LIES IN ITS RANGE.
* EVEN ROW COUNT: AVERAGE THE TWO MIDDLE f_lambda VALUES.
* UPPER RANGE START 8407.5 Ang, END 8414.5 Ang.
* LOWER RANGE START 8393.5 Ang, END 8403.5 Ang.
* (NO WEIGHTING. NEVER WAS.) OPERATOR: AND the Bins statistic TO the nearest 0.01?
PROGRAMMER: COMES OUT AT -0.26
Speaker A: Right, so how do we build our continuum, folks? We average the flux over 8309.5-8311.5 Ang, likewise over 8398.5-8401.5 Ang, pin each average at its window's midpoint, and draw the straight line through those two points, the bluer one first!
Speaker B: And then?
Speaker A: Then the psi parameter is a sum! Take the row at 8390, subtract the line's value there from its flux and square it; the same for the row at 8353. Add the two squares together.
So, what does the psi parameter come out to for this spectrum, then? 0.1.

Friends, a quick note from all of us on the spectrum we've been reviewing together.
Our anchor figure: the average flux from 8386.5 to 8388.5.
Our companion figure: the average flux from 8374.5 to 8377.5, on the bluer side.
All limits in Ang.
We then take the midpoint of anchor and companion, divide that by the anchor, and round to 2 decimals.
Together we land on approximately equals 0.90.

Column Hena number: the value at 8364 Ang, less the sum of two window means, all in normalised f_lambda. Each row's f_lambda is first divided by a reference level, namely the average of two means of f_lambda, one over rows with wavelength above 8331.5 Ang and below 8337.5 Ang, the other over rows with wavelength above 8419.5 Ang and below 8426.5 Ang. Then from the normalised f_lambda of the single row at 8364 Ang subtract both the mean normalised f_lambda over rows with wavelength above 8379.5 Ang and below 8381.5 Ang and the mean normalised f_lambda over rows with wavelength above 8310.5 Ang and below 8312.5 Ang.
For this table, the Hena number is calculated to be -1.12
